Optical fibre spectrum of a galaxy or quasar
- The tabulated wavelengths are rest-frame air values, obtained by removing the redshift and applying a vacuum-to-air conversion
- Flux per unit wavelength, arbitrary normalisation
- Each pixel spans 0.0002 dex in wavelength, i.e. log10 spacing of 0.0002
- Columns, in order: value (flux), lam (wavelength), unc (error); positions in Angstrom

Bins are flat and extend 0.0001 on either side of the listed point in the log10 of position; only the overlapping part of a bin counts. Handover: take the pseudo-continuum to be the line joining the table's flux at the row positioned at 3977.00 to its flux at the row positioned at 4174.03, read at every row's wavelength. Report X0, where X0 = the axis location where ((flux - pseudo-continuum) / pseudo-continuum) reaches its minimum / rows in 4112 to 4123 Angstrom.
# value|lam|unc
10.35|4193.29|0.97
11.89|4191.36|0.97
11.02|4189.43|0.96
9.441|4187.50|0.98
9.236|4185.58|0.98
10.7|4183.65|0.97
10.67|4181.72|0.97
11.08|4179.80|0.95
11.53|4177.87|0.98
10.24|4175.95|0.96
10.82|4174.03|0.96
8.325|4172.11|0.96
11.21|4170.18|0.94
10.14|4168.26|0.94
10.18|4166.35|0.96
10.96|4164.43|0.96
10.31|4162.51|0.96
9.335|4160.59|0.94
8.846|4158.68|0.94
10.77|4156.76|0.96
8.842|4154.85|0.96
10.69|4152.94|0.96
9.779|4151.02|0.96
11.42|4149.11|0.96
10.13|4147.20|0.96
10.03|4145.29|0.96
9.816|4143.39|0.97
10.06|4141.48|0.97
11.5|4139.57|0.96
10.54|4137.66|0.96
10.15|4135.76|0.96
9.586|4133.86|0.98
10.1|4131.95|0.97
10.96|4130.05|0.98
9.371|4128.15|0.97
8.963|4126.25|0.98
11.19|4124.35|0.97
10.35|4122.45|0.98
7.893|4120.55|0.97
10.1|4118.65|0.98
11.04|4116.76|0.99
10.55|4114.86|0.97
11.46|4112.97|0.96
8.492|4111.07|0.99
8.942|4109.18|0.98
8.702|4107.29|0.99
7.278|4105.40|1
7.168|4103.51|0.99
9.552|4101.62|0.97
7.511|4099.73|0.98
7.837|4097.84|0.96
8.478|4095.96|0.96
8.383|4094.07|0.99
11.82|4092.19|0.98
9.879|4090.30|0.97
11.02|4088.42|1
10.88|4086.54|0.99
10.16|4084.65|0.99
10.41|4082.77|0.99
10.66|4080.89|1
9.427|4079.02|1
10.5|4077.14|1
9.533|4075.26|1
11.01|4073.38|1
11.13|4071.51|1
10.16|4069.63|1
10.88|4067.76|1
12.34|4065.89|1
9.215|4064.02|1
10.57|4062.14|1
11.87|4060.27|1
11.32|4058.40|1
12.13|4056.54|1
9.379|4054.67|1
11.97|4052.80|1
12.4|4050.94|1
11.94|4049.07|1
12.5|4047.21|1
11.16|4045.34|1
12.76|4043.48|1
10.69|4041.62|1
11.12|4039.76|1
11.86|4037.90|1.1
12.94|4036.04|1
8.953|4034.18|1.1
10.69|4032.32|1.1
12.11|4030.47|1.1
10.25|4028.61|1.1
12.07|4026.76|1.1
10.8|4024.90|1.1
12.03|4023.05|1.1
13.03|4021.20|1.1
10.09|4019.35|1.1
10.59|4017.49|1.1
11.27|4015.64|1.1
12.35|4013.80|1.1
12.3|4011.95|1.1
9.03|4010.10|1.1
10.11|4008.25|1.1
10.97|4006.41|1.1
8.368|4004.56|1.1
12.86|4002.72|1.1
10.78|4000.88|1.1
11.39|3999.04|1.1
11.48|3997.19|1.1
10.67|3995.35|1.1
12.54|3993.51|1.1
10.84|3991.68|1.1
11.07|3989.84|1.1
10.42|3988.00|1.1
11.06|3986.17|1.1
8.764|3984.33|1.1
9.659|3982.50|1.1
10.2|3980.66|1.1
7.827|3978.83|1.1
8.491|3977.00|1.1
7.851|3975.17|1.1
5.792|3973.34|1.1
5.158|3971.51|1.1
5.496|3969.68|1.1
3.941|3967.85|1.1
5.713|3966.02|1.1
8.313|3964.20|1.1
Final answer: 4120.55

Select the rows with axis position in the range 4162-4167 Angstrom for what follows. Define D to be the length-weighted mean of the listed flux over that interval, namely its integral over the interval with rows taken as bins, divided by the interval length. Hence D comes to 10.51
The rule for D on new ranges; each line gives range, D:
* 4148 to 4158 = 10.25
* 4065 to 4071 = 11.12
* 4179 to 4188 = 10.26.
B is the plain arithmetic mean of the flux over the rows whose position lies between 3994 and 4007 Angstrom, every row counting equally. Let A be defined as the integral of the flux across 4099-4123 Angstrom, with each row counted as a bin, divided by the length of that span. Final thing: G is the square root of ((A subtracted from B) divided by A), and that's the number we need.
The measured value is 0.44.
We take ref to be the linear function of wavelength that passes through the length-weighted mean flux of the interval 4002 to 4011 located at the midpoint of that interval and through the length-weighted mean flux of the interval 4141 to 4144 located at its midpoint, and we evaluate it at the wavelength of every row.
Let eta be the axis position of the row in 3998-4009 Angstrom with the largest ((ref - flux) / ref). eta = 4004.56 Angstrom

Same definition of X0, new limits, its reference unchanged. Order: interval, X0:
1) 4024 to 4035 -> 4034.18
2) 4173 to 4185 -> 4175.95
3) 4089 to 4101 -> 4099.73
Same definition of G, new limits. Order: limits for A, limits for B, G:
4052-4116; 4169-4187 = 0.20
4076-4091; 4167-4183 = 0.11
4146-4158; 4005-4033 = 0.30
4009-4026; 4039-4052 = 0.22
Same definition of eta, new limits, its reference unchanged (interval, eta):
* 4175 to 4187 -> 4185.58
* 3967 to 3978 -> 3967.85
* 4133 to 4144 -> 4133.86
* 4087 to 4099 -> 4097.84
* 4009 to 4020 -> 4010.10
